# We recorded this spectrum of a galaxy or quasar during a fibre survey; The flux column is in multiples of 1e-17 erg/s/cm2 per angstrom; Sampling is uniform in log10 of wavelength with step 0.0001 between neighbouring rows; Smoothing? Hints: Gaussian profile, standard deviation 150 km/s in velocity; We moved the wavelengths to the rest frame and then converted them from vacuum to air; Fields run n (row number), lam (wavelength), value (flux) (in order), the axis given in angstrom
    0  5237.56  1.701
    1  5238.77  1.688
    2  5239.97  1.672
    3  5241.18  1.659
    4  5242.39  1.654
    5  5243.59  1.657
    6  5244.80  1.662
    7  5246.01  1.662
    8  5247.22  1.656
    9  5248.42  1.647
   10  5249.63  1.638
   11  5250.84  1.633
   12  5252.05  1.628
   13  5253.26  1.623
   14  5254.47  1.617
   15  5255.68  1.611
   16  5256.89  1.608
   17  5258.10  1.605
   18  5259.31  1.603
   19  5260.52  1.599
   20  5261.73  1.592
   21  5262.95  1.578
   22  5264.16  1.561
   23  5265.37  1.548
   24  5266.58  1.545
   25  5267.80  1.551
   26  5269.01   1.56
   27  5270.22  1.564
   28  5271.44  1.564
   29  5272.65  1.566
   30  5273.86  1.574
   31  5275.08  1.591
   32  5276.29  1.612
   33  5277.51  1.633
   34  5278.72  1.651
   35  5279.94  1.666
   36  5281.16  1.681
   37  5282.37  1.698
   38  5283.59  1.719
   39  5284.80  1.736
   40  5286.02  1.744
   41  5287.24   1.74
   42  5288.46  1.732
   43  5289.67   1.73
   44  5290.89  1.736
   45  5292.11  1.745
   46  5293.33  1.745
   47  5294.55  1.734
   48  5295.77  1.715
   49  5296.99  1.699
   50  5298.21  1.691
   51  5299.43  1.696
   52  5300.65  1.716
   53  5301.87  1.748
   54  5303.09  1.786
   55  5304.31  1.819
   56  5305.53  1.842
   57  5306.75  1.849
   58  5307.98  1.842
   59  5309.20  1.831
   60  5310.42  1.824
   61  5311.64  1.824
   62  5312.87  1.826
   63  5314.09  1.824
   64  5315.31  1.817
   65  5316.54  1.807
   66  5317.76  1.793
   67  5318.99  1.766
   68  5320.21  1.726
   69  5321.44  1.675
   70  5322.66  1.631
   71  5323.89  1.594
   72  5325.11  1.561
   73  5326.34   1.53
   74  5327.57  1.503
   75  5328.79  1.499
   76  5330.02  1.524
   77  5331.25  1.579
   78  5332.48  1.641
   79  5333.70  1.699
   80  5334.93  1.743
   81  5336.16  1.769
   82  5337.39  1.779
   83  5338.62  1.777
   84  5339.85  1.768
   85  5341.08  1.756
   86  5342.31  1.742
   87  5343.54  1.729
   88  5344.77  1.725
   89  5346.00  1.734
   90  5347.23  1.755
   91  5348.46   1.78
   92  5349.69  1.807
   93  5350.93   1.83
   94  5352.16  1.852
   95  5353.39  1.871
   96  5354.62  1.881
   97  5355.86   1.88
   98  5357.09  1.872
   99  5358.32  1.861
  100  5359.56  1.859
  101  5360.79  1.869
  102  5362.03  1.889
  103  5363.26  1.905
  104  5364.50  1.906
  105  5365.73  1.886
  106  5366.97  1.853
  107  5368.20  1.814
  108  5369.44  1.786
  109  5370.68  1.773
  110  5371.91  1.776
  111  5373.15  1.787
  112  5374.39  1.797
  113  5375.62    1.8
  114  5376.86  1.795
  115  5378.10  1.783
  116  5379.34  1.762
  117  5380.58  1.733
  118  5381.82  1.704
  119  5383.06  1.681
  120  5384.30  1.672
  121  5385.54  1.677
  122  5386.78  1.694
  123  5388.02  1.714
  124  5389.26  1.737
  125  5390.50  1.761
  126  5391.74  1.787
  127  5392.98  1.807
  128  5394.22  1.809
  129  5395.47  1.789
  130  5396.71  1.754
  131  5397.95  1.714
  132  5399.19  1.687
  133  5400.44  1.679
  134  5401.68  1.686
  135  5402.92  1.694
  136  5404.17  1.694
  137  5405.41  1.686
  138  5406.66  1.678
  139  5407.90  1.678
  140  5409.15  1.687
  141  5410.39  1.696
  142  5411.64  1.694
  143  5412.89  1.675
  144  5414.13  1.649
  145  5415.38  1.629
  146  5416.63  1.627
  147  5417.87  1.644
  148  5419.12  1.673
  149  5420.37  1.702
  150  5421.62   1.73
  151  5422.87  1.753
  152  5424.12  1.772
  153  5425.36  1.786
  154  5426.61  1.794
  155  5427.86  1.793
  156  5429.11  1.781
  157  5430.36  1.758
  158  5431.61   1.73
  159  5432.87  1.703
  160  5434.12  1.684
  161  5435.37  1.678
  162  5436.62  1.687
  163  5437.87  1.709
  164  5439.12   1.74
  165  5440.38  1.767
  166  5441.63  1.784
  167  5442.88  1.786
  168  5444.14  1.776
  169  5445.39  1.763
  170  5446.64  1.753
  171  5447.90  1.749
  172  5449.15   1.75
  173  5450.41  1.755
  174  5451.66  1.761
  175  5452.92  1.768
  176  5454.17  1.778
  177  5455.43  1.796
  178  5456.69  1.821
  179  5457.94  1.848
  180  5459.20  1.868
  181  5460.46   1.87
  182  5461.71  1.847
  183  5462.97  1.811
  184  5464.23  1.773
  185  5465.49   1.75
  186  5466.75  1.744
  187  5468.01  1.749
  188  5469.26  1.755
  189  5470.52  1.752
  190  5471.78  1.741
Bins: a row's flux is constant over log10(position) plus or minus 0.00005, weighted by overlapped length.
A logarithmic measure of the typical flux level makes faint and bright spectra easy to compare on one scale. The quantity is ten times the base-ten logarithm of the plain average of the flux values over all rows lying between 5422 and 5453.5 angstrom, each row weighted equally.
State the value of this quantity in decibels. 2.43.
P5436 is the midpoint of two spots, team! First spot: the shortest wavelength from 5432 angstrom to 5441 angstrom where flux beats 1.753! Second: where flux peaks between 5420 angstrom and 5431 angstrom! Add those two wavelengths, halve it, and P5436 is 5433.5 angstrom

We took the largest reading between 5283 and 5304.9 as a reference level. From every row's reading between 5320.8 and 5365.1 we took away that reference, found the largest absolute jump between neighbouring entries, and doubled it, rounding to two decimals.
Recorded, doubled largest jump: 0.12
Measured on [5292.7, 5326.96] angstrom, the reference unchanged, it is 0.10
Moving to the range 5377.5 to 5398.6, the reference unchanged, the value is 0.08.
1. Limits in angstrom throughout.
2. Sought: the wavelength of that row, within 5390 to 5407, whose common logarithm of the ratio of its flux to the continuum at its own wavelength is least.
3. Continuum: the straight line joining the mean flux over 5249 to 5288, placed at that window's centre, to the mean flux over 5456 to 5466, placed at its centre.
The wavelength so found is 5406.66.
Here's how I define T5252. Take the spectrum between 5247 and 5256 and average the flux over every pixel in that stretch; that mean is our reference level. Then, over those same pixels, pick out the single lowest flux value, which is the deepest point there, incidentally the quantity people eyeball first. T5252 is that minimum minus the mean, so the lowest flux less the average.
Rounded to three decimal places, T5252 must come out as -0.021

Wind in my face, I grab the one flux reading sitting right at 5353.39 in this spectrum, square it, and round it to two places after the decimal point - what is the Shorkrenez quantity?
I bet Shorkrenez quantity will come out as 3.50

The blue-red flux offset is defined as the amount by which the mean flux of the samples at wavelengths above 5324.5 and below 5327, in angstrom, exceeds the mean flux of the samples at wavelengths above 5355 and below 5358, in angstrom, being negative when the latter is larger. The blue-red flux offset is -0.33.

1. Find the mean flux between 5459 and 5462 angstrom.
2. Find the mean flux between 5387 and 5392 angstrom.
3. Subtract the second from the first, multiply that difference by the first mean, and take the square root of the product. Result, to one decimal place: 0.5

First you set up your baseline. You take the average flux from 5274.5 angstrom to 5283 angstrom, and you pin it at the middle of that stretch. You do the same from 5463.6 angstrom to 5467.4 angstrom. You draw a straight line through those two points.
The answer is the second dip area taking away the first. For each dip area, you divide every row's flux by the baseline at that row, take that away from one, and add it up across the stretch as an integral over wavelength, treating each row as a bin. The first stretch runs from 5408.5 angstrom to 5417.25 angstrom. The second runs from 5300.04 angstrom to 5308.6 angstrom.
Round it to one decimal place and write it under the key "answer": -1.0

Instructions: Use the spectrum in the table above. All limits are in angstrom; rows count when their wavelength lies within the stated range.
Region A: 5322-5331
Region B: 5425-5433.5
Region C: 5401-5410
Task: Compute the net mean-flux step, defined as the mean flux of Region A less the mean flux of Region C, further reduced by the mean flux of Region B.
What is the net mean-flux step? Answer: -1.90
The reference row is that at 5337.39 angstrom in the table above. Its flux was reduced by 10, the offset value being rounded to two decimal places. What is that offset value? -8.22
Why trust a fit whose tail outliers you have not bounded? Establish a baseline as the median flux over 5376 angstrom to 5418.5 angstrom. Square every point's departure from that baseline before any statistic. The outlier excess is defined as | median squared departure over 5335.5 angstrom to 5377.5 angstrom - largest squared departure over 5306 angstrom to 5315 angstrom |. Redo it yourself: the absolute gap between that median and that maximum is 0.013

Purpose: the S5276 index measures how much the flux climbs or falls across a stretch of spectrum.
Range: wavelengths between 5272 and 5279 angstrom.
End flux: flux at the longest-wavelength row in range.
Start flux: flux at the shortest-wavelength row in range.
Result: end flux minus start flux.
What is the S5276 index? 0.085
